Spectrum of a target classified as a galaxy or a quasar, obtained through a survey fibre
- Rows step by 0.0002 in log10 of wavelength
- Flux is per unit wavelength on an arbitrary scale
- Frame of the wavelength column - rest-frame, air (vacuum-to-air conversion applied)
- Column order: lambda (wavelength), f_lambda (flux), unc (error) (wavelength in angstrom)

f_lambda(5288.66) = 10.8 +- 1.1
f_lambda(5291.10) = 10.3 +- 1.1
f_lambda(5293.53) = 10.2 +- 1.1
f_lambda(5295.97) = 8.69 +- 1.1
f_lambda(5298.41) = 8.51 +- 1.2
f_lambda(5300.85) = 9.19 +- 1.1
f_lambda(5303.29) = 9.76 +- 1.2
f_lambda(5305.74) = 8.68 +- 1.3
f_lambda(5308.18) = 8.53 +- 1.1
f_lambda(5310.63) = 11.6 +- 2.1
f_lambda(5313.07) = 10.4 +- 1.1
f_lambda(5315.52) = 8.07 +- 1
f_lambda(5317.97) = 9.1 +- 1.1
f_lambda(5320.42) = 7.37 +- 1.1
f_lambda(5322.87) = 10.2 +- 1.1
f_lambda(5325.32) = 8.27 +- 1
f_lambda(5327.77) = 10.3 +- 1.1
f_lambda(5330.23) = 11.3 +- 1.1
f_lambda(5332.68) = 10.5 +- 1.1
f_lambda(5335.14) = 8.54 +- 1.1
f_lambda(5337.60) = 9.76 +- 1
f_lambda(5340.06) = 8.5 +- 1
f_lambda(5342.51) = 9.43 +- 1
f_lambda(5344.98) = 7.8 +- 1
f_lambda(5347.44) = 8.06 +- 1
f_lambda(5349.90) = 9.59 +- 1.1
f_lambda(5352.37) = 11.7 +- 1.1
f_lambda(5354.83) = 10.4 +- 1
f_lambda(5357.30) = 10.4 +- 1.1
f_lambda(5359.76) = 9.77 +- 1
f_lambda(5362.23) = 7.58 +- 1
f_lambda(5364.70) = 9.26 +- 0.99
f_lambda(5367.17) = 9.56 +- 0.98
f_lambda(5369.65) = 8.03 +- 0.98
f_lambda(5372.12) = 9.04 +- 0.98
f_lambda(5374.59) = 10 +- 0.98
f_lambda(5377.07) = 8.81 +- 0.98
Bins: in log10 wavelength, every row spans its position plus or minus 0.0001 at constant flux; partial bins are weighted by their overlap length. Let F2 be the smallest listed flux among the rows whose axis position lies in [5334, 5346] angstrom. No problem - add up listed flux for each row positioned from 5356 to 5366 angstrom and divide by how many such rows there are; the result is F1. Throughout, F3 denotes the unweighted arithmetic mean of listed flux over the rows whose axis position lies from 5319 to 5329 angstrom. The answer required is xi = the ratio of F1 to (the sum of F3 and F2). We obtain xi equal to 0.55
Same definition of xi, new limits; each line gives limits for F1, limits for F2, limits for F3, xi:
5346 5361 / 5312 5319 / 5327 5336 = 0.55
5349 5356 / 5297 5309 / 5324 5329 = 0.59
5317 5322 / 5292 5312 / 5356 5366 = 0.46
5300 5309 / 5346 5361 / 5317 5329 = 0.53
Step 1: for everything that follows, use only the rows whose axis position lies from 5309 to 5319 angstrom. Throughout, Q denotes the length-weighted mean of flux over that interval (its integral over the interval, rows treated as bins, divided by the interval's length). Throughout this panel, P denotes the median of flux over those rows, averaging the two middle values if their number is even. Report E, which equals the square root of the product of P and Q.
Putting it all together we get 9.8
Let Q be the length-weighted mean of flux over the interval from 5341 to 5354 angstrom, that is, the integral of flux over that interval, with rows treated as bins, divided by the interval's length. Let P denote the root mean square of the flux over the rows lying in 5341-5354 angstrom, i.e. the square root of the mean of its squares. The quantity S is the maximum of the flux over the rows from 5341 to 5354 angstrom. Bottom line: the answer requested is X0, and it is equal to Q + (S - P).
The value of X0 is 11.6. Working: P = 9.42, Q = 9.34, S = 11.7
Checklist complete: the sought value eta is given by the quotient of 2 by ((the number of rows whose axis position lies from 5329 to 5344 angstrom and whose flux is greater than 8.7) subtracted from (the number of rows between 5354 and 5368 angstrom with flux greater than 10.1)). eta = -1.00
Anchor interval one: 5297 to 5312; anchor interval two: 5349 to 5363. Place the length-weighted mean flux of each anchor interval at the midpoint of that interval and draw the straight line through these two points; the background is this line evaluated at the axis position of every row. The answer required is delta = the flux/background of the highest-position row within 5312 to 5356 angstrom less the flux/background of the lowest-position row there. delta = -0.05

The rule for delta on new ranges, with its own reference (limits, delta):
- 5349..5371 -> -0.18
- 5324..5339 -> 0.14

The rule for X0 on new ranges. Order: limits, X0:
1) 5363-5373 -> 9.5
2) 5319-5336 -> 11.2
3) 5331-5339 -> 10.5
